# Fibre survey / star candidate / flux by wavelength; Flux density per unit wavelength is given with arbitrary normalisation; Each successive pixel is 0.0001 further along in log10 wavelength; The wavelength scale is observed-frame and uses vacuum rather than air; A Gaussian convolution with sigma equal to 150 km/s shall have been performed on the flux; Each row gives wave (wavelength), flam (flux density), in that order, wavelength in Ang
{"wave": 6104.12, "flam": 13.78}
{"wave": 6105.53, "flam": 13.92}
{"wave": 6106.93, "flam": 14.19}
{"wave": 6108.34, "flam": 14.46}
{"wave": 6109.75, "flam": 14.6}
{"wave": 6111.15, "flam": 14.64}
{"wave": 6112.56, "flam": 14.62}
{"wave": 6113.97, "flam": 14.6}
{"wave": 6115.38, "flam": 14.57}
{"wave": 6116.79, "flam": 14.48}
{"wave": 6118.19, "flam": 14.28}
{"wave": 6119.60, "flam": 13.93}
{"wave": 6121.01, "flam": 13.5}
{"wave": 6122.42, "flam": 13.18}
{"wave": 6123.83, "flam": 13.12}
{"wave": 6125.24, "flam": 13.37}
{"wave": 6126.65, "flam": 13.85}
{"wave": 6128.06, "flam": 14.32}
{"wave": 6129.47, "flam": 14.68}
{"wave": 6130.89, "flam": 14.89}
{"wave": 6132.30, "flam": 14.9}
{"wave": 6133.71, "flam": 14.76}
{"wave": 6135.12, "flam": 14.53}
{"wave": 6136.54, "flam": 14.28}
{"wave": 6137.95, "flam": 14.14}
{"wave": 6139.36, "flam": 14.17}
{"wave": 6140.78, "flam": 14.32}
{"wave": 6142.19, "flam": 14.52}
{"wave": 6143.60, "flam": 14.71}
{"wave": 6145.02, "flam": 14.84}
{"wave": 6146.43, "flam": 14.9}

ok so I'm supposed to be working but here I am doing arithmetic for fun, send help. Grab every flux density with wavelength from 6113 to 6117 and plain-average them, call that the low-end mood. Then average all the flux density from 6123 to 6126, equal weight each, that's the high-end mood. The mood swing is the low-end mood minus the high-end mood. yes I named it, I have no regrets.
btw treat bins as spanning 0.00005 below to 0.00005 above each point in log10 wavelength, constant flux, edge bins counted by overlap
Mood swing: 1.3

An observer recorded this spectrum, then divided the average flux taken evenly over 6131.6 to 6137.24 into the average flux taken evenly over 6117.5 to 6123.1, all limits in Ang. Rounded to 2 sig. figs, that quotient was 0.94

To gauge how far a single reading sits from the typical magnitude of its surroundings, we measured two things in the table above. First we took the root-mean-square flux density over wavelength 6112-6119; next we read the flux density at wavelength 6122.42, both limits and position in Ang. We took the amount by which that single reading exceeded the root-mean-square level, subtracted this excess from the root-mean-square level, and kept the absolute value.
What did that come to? 15.8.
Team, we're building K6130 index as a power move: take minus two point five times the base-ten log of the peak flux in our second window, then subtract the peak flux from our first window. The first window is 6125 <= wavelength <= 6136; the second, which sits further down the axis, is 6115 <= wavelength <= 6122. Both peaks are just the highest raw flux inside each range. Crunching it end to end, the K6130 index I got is -17.8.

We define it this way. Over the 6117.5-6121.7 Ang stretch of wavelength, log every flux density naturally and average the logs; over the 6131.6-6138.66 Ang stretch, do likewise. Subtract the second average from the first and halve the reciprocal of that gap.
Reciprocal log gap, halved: -11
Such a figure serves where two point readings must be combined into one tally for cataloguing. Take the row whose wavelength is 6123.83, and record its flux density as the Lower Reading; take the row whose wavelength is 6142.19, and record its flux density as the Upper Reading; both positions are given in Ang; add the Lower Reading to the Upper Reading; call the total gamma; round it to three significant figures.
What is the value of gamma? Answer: 27.6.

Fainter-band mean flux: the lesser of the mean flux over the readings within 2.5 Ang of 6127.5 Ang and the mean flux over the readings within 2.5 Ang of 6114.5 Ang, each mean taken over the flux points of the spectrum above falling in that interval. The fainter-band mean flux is 14.1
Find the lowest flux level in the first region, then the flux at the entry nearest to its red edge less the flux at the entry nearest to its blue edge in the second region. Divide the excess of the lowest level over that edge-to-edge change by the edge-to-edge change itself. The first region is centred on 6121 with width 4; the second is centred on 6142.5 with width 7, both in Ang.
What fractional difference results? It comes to 19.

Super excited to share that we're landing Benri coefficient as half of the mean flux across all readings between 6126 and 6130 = 7.14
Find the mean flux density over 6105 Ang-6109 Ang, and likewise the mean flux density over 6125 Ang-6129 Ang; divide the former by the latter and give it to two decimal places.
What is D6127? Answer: 1.02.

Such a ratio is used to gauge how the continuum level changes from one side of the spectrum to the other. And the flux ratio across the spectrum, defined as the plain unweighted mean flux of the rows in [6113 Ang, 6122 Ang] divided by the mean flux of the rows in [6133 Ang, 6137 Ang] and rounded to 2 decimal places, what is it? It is 0.98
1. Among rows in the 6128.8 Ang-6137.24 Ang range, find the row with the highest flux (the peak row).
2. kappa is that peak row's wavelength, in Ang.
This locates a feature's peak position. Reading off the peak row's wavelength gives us 6132.30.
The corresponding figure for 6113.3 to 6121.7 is 6113.97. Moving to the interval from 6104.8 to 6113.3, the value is 6111.15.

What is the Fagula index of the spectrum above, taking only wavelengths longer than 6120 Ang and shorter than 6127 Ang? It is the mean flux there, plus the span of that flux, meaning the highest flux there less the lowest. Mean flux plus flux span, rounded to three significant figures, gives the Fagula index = 14.1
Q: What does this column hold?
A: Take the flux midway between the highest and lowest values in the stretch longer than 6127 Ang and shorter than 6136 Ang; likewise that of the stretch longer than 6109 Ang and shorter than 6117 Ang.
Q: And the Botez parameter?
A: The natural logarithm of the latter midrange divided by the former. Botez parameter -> 0.00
